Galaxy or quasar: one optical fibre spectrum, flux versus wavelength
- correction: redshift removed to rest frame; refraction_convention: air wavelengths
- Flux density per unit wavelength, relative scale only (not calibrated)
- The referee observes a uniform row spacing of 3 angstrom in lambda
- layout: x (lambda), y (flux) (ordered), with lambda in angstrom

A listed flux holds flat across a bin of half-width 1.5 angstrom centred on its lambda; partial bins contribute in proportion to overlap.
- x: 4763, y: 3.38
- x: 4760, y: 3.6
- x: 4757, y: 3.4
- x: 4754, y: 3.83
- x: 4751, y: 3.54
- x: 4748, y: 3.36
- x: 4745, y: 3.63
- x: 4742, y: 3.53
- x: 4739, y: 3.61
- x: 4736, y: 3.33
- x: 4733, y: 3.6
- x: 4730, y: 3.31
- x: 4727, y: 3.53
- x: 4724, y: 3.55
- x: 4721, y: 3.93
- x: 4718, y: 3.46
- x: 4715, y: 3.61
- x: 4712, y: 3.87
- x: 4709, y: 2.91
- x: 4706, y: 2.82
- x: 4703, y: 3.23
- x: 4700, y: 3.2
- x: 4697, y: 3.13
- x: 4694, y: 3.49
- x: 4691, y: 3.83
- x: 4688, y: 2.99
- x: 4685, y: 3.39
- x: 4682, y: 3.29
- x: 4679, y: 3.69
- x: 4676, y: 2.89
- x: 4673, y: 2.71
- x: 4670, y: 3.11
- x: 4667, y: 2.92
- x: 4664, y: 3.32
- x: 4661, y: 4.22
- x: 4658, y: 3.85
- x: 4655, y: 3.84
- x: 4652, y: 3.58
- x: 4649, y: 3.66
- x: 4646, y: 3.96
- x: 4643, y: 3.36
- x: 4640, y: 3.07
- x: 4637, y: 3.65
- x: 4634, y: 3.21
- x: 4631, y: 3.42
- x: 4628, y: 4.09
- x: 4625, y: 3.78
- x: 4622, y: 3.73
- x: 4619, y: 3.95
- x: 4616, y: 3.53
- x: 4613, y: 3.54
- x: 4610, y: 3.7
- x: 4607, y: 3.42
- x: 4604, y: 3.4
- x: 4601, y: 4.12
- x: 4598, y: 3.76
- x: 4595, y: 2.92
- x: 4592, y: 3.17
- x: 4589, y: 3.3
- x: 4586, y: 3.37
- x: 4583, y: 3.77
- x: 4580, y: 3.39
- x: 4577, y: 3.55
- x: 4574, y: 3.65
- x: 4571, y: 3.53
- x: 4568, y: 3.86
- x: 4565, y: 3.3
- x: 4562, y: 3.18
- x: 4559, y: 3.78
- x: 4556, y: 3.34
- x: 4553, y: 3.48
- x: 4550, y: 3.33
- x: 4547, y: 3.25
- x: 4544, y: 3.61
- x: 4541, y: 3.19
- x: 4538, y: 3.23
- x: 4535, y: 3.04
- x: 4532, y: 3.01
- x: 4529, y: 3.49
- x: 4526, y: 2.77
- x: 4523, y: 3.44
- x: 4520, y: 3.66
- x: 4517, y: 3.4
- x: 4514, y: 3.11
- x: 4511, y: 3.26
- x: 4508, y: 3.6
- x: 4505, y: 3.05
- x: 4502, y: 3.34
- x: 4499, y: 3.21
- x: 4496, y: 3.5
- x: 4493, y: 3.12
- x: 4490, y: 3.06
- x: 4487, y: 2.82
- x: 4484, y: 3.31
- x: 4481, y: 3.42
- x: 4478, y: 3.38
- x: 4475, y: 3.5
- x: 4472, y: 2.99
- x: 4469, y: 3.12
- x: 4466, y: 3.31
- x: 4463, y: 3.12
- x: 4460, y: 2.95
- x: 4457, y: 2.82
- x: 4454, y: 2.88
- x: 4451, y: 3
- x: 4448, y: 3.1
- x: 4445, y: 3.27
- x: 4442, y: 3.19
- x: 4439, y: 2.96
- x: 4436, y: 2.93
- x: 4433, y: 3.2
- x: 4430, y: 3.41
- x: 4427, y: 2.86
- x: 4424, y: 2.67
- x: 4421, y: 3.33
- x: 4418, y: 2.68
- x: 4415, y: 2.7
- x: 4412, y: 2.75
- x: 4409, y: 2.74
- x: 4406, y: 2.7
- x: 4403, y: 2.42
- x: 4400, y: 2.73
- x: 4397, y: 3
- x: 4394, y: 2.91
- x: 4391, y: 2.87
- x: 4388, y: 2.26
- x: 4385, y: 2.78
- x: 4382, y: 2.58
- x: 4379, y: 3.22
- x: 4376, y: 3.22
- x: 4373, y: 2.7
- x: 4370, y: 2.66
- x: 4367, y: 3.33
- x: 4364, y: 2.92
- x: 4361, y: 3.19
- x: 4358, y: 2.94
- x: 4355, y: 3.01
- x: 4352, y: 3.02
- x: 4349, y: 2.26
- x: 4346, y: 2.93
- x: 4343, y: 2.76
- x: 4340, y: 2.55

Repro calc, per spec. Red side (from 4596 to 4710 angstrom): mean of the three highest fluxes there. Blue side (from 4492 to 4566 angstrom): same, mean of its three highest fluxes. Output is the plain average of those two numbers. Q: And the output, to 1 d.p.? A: 3.9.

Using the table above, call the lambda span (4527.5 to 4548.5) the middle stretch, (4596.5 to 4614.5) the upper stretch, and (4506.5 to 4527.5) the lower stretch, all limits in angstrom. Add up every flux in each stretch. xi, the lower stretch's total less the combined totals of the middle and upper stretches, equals -22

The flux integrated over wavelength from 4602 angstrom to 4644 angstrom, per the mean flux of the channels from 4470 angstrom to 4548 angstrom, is 46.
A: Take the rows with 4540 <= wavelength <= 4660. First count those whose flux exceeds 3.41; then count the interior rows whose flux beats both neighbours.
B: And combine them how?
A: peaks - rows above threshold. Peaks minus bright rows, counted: -13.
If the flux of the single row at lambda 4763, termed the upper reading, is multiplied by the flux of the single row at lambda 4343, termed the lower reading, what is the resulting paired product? 9.3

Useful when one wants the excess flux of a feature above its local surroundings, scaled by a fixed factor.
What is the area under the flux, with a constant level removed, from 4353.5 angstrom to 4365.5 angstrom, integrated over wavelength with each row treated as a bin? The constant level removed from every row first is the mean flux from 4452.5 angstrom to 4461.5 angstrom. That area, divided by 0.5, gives 3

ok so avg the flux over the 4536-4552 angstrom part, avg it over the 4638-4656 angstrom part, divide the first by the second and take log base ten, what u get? -0.032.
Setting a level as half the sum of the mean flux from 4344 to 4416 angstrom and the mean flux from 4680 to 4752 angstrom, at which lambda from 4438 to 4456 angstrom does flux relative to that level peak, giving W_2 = 4445 angstrom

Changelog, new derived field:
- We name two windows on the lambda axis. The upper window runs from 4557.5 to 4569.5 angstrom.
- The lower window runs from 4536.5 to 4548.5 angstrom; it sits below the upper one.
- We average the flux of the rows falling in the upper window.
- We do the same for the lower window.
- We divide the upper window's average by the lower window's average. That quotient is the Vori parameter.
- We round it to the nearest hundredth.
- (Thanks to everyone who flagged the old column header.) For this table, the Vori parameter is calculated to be 1.06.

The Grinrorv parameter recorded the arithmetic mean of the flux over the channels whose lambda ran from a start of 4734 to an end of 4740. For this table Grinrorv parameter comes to 3.47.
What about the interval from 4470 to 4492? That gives 3.21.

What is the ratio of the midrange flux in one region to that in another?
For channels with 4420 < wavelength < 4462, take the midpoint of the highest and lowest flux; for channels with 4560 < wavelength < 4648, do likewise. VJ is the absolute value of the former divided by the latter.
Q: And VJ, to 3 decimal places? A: 0.864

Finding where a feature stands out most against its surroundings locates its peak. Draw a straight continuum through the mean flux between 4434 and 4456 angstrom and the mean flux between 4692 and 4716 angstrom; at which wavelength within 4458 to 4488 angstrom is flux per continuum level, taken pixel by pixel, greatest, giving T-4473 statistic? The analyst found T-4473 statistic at 4475 angstrom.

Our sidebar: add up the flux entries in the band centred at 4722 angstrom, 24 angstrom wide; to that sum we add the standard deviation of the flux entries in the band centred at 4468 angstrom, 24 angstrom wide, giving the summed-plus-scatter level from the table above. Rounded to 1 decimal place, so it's 29.1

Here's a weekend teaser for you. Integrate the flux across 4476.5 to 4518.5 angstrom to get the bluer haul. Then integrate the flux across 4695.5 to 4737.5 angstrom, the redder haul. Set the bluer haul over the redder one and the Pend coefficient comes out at 0.960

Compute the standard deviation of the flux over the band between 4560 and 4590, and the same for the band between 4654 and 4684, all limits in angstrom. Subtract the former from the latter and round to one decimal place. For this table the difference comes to 0.3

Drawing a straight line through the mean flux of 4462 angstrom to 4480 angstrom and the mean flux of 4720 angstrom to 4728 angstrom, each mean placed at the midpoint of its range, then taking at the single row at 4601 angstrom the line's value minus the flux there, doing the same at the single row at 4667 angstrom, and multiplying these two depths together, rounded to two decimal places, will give -0.43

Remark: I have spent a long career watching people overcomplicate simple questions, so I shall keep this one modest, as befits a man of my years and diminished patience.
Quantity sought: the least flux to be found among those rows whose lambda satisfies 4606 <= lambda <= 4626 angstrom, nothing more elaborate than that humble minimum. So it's 3.42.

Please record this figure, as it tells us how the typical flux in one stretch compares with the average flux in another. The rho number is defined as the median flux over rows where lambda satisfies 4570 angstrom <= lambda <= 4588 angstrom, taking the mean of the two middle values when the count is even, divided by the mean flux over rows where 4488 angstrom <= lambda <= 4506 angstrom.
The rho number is 1.10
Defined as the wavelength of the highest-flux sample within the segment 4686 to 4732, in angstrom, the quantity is 4721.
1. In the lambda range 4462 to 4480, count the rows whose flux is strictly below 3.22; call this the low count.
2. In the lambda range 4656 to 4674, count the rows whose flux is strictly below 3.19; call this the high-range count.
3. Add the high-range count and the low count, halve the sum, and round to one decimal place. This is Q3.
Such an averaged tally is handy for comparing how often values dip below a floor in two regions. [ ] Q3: 3.0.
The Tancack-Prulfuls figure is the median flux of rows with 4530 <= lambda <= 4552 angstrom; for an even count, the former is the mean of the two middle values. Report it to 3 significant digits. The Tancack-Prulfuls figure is 3.23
